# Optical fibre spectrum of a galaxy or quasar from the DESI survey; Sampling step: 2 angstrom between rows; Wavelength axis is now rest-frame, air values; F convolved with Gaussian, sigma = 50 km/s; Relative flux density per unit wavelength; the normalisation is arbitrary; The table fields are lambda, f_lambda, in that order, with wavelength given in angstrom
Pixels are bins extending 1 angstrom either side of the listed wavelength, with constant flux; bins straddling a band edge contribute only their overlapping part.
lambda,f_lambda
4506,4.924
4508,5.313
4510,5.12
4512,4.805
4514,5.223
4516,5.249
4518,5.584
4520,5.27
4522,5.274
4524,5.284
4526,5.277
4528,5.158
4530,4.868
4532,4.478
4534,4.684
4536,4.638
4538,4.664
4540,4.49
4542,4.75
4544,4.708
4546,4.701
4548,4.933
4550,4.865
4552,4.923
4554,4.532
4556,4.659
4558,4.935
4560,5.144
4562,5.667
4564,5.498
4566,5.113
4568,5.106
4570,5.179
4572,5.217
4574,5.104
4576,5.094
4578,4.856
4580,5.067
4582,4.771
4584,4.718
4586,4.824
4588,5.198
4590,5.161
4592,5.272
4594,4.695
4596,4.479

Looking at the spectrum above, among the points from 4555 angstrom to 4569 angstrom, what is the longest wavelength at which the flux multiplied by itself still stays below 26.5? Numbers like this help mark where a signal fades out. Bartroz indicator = 4568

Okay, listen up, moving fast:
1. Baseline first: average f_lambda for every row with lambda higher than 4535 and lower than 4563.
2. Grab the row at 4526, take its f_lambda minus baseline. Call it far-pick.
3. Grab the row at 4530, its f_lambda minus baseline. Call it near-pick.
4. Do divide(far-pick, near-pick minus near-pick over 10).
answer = 12.8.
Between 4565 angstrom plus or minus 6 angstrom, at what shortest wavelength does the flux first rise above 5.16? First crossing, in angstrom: 4562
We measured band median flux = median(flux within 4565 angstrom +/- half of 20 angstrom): 5.1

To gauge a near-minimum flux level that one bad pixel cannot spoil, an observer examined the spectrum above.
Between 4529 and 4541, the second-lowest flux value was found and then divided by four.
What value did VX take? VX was 1.12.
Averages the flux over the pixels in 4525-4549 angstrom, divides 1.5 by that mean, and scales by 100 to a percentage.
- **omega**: 31.4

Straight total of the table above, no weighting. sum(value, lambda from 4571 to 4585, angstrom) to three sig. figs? 34.8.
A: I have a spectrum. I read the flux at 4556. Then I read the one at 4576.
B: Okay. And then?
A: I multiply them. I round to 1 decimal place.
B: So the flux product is 23.7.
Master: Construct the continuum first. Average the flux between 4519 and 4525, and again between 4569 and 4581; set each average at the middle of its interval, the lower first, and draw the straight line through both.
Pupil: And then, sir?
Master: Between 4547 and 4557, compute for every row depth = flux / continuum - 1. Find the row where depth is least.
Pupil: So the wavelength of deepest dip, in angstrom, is 4554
